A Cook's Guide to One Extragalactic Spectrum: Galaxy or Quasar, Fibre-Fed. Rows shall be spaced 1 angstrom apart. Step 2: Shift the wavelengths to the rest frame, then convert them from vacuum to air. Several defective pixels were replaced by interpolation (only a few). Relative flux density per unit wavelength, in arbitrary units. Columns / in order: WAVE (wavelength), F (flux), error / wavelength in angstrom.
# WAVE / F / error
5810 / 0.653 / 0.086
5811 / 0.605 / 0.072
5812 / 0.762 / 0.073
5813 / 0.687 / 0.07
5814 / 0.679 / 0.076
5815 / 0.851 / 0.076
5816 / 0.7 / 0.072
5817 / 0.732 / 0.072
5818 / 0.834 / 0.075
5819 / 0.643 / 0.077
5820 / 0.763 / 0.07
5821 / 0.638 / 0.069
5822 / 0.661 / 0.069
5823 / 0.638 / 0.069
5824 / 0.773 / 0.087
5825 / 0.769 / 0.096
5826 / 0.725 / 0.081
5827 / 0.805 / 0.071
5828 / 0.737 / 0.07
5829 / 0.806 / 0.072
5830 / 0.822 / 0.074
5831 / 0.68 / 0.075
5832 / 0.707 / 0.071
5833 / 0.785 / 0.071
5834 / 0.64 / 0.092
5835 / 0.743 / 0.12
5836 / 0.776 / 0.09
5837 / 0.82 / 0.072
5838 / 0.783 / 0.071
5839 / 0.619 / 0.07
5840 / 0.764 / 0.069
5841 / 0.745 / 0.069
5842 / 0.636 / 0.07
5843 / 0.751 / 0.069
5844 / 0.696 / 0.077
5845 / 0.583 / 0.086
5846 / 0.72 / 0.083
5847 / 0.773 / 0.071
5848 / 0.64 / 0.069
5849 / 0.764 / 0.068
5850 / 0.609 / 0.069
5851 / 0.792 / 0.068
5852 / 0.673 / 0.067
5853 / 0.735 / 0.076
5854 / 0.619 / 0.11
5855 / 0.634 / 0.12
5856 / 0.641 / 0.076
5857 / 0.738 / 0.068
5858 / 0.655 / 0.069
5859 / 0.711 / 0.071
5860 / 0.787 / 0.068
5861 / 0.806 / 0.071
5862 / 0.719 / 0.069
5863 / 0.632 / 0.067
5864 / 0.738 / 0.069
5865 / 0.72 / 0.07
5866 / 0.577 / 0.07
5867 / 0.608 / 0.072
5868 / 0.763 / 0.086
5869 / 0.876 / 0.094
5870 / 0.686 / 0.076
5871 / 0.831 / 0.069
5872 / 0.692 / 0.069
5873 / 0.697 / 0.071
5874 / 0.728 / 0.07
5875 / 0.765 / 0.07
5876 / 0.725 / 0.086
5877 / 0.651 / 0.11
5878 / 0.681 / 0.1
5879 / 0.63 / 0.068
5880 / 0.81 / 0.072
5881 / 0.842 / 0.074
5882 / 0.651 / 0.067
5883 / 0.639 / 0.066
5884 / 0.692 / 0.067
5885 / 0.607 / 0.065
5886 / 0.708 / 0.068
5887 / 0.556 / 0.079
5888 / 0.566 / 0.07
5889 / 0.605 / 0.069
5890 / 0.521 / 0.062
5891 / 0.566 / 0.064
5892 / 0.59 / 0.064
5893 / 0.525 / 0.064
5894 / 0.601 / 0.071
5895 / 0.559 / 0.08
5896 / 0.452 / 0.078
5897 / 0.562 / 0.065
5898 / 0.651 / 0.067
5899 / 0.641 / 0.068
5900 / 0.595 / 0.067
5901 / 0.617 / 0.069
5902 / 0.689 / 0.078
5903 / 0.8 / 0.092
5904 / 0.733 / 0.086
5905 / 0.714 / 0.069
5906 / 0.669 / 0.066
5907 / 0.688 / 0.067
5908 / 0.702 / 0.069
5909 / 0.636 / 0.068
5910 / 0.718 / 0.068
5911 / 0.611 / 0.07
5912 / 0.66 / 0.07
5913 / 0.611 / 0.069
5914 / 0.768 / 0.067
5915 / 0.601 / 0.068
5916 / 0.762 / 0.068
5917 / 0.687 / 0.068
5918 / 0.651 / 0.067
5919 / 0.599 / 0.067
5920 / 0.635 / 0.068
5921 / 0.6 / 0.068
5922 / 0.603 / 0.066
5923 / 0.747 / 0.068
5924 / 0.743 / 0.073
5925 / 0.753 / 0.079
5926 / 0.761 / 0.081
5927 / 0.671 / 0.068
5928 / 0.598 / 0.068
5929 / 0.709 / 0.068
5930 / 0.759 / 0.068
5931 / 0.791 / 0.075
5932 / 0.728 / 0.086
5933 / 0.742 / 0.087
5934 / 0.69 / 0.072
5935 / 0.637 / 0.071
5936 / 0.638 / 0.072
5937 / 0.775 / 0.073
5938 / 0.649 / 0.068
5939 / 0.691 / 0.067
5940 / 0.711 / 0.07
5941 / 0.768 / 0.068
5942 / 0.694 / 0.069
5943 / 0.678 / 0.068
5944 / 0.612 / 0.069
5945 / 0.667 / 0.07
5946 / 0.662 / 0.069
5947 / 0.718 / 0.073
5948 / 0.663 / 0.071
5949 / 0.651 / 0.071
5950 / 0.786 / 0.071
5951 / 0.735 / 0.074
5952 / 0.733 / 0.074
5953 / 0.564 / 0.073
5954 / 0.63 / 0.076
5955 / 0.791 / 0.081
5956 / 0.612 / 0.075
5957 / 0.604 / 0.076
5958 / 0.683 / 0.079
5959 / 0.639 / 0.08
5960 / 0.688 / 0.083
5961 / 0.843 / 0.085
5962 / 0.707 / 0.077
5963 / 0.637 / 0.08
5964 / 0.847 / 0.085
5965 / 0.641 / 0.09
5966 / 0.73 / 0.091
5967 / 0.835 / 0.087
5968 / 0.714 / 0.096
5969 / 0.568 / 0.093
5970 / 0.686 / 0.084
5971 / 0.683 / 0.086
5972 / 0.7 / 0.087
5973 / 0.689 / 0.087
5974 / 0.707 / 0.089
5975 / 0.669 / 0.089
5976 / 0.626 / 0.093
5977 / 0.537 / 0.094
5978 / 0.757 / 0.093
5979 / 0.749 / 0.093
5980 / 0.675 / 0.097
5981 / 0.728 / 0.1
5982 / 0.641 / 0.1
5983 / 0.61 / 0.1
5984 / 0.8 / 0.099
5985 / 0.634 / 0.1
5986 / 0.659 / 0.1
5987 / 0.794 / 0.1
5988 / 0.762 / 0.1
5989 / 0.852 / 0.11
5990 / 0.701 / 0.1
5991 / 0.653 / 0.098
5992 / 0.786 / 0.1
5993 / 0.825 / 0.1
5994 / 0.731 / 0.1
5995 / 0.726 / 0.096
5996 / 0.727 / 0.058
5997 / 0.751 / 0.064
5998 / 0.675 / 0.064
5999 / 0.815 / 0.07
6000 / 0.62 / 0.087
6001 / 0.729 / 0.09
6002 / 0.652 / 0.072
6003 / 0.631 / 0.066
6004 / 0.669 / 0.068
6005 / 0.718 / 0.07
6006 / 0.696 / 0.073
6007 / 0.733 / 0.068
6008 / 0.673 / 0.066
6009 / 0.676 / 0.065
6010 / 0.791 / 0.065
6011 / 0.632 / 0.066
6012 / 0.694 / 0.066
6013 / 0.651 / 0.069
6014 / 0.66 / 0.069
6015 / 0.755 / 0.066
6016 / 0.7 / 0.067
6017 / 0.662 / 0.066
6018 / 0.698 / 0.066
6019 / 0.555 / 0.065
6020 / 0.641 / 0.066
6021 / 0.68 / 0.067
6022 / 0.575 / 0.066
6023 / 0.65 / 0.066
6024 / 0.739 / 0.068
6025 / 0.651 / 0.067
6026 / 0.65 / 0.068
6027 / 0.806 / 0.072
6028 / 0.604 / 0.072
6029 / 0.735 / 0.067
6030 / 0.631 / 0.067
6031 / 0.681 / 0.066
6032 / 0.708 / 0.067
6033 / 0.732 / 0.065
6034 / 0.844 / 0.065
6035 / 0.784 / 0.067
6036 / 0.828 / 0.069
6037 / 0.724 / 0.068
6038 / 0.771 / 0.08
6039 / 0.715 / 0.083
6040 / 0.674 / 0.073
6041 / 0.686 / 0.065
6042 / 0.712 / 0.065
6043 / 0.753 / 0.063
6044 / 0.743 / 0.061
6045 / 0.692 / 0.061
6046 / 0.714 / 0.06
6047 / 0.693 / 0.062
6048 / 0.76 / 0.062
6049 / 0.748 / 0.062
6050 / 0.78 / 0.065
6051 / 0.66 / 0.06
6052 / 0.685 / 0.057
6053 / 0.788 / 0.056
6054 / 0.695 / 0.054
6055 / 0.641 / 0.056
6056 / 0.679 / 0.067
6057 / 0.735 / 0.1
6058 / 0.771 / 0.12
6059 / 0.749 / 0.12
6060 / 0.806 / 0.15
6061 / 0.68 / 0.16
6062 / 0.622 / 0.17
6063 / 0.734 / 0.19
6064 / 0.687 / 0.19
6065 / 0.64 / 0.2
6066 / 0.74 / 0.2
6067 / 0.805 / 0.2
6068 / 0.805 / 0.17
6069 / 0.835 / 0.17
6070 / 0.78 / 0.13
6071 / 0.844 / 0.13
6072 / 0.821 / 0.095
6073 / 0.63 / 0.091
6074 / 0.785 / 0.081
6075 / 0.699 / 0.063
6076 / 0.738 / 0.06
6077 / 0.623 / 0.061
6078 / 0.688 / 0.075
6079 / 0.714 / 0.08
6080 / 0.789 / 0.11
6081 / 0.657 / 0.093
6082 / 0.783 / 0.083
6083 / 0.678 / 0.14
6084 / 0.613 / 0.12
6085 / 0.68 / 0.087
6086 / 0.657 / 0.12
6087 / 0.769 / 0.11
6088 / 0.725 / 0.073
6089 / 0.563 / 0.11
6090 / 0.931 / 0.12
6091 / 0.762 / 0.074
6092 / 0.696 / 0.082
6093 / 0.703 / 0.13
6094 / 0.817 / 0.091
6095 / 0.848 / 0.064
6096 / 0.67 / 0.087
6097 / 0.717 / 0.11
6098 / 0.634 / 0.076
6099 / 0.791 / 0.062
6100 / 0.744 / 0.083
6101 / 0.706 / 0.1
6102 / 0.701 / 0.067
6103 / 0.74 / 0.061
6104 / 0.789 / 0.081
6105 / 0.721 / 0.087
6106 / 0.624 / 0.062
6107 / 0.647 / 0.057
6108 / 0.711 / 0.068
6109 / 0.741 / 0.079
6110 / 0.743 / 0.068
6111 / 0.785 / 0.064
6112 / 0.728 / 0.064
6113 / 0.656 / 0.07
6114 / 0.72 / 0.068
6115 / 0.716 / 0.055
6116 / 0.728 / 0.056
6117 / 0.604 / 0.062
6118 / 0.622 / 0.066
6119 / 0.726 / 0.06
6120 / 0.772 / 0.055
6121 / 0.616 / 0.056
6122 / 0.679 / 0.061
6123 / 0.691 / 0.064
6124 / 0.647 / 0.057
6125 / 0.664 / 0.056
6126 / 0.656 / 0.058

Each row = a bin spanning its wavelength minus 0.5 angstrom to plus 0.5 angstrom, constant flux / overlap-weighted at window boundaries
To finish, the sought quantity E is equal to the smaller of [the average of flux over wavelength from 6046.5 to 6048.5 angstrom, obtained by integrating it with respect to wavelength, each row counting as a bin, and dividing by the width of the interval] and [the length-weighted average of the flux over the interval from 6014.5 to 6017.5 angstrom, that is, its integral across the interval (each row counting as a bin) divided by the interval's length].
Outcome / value 0.71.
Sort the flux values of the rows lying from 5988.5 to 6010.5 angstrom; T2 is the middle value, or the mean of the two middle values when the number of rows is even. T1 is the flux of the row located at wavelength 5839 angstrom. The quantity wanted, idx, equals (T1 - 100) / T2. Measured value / -138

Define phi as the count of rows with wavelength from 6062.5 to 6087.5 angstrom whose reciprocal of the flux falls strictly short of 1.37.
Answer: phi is 13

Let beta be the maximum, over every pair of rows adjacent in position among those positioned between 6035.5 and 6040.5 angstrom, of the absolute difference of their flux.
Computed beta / 0.10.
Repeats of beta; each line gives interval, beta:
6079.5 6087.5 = 0.13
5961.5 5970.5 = 0.21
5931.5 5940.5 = 0.14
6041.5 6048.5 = 0.07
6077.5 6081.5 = 0.13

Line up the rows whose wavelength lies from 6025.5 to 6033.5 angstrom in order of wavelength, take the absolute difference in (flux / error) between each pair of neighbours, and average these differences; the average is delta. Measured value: 1.5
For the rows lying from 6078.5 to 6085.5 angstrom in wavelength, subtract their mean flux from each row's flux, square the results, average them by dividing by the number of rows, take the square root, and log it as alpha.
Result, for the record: 0.060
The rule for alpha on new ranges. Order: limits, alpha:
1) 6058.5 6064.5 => 0.058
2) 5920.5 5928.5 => 0.070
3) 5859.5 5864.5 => 0.061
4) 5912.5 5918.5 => 0.066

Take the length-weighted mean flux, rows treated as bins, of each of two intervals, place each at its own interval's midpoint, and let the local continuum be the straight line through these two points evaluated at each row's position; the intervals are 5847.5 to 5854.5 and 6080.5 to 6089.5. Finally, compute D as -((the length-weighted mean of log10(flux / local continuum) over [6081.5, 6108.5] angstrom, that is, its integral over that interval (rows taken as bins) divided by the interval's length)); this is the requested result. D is -0.022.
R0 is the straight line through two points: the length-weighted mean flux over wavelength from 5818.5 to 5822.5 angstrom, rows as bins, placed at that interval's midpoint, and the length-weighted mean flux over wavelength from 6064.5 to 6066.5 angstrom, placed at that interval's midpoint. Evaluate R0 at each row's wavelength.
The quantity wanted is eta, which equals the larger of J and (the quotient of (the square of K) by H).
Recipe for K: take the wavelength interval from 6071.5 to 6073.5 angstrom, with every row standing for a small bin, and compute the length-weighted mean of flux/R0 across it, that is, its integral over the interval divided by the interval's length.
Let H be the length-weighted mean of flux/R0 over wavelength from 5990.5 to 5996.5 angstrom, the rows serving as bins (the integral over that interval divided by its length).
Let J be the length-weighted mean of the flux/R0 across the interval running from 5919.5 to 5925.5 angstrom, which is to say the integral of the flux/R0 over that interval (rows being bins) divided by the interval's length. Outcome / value 1.02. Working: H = 1.08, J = 1.00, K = 1.05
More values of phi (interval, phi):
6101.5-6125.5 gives 6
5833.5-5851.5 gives 10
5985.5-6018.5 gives 11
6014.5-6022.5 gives 1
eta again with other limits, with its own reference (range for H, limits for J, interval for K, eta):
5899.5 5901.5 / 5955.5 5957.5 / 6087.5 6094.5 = 1.30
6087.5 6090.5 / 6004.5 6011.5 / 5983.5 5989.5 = 1.12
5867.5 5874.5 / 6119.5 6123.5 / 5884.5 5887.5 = 0.99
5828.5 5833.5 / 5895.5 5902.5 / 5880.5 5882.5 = 1.07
